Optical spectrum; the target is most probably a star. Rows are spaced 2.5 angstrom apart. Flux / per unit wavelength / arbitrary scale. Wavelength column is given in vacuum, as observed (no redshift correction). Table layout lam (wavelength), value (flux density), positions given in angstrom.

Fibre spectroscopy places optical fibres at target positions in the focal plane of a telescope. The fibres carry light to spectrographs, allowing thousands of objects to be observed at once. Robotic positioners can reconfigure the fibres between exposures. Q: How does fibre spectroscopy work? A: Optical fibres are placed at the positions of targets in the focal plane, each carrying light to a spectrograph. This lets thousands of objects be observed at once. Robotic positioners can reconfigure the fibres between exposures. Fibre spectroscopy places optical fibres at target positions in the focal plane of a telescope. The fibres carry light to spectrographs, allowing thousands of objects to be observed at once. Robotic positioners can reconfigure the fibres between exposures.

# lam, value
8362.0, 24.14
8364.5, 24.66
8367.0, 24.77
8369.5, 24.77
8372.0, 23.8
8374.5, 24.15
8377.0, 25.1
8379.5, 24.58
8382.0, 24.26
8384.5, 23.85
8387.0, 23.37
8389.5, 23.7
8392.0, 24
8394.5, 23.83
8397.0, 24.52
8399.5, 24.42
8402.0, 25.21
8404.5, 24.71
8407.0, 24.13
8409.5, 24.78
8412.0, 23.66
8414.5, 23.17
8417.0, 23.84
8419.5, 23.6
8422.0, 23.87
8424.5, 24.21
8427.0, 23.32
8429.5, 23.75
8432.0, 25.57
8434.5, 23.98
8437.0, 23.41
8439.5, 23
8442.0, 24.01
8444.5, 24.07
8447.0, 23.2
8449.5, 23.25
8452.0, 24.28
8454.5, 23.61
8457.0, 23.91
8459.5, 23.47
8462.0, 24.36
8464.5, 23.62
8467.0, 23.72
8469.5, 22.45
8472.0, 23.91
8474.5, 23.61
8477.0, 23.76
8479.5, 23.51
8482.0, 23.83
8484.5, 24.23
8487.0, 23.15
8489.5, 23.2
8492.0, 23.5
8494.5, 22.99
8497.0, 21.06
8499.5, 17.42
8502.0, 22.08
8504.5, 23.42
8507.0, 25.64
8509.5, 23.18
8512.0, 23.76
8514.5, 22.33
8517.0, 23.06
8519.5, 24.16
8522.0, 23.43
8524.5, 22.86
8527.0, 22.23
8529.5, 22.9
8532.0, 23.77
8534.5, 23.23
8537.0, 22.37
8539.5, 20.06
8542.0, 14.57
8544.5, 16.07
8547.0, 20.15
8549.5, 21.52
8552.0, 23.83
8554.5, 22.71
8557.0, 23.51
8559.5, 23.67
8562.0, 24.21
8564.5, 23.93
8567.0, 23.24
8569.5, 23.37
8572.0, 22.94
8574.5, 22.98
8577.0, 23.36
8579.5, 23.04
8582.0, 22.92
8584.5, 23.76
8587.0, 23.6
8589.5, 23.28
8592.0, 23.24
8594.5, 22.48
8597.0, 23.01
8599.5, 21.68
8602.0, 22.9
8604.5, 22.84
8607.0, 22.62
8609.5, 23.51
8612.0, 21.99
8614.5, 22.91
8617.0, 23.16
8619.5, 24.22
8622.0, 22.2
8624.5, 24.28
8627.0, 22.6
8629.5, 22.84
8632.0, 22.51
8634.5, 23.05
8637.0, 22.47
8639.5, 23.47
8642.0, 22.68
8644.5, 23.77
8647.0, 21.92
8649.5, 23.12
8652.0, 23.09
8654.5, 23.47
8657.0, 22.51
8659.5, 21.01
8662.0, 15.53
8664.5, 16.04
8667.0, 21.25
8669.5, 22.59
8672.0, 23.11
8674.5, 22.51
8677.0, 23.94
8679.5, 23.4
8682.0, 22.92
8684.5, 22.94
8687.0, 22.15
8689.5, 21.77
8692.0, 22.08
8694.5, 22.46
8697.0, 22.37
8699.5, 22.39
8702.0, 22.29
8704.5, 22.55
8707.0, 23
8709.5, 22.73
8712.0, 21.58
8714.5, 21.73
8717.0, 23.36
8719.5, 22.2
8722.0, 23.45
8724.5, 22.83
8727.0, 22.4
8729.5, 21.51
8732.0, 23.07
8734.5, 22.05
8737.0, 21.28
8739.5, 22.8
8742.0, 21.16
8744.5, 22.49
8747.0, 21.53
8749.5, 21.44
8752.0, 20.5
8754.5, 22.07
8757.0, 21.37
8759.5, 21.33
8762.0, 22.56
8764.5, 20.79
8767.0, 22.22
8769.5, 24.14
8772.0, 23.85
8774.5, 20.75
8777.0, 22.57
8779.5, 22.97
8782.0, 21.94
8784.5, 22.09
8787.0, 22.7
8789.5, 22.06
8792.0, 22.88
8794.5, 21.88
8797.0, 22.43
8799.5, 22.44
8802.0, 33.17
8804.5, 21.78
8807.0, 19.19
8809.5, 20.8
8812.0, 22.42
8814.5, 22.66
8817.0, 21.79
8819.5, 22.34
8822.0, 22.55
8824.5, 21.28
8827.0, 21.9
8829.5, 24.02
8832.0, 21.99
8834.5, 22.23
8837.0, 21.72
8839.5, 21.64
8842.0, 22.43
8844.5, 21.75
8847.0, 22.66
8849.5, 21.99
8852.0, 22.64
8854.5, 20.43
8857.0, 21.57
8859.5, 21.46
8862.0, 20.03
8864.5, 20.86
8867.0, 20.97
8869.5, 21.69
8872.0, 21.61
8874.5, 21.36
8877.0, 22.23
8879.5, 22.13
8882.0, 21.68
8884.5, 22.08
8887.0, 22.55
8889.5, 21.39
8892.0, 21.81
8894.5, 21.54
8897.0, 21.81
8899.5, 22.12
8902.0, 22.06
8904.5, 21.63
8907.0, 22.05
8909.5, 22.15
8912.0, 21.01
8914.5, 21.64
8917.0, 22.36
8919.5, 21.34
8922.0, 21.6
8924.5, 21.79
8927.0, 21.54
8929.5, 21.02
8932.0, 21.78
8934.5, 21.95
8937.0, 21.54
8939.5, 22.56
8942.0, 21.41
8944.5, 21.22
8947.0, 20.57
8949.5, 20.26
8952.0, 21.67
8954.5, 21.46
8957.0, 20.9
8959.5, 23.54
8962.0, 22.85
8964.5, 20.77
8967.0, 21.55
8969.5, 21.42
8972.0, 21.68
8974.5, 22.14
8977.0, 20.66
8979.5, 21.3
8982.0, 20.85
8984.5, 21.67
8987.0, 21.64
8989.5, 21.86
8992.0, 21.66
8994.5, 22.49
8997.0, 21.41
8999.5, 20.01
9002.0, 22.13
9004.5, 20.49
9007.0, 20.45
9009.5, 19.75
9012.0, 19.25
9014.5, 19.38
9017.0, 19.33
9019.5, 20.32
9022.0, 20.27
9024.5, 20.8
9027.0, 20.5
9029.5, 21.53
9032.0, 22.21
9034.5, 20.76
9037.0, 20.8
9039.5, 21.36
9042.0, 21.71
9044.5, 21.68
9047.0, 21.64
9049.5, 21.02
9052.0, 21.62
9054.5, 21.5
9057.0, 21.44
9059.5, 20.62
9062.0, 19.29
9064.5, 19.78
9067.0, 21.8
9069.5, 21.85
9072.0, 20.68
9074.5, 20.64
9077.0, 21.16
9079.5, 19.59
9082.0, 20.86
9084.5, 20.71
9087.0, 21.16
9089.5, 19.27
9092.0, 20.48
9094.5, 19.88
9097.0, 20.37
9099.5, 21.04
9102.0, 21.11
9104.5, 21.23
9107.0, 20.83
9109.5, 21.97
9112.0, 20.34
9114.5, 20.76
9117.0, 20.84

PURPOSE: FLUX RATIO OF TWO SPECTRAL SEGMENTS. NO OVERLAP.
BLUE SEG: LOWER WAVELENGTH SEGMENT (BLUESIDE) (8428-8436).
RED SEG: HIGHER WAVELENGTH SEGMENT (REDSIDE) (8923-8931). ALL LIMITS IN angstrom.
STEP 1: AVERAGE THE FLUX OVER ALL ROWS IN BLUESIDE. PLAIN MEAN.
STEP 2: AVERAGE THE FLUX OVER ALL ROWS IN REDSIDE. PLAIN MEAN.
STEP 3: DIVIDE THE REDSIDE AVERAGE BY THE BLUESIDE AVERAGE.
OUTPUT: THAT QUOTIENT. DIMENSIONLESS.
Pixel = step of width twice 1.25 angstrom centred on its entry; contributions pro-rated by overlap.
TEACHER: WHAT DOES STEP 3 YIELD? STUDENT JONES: 0.88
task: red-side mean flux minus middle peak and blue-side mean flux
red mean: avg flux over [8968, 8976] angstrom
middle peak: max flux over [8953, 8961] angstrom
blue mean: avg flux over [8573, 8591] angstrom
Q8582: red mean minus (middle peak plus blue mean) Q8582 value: -25.1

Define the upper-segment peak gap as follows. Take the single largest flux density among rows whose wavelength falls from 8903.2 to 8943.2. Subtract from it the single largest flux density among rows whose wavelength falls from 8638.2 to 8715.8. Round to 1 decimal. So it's -1.4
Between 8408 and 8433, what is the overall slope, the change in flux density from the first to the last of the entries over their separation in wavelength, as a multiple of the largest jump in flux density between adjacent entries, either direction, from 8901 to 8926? 0.031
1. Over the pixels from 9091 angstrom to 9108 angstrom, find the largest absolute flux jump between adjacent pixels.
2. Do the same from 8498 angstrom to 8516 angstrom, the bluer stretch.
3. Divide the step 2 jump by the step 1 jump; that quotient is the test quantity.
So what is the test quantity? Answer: 7.0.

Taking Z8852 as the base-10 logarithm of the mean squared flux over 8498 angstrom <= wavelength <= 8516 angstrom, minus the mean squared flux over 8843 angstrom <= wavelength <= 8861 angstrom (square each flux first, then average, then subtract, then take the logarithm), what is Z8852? 1.59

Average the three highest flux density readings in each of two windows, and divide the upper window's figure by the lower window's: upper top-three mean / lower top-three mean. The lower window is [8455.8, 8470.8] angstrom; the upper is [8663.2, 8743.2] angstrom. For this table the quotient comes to 0.98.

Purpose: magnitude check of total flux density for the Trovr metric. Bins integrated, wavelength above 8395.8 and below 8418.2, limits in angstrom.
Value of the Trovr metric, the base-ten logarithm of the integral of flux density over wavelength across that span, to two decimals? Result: 2.74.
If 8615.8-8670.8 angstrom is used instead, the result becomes 3.09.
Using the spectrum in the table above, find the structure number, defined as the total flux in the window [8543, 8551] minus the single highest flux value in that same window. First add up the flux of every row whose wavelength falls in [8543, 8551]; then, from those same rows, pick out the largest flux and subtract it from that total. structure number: 36.2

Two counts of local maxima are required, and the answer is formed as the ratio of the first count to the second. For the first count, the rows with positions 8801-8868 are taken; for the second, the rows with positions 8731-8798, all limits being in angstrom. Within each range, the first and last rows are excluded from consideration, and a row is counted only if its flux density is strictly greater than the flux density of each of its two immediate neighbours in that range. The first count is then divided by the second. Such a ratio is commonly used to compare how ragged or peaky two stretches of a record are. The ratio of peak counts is 1.00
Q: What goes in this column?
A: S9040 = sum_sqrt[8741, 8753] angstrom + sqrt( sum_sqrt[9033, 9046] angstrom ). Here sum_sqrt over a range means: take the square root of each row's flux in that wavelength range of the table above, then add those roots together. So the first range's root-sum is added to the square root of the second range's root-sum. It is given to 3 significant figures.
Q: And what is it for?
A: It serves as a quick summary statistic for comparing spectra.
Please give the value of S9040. 27.9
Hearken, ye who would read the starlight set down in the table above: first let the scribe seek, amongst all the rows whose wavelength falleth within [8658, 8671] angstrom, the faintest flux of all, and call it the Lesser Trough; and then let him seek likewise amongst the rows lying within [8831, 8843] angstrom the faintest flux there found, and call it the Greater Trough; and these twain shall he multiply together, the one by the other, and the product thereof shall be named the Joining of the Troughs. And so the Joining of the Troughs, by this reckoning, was 336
